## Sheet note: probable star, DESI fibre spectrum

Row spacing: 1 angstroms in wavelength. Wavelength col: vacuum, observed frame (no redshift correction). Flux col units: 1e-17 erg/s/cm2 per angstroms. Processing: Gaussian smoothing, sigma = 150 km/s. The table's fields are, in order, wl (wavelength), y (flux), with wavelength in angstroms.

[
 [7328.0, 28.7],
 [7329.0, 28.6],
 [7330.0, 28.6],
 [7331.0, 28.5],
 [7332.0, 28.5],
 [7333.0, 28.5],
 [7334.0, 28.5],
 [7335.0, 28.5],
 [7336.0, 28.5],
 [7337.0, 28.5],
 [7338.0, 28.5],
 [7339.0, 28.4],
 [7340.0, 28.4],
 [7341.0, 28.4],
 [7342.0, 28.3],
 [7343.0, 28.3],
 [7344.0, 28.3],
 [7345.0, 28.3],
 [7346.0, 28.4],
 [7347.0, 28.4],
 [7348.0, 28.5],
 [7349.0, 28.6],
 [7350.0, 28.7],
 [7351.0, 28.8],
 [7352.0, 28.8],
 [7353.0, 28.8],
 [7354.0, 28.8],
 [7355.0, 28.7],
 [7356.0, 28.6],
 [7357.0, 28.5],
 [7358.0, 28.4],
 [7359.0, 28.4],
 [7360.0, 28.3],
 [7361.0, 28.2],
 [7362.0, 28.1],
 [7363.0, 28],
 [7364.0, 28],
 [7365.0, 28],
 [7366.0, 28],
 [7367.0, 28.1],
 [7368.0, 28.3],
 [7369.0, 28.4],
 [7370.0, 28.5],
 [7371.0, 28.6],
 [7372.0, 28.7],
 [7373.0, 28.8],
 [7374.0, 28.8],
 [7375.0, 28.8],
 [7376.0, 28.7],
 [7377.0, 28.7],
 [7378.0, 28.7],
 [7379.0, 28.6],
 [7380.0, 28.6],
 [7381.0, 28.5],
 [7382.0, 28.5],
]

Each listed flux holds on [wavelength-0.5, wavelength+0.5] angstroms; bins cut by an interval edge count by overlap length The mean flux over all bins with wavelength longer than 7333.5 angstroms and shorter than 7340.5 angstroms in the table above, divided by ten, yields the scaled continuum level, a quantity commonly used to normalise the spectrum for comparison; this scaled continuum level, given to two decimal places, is 2.85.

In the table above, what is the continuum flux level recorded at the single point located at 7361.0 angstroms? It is 28.2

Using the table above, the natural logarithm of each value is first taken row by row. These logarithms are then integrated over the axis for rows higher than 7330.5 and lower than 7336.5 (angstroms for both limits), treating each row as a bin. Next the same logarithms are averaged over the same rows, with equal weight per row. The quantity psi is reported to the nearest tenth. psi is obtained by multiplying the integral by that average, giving 67.3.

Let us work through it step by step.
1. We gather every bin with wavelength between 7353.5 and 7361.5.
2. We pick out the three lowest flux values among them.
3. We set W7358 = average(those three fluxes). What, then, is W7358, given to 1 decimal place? 28.3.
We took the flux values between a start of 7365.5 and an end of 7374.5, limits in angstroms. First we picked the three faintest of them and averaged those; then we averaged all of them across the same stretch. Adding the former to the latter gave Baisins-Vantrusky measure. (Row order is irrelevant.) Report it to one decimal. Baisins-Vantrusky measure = 56.6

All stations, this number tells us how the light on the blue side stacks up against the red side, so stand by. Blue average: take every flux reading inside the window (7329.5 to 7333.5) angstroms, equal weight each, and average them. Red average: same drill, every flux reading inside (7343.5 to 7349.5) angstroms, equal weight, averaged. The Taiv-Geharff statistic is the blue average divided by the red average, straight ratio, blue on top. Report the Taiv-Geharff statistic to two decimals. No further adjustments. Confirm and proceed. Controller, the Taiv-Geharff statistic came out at 1.00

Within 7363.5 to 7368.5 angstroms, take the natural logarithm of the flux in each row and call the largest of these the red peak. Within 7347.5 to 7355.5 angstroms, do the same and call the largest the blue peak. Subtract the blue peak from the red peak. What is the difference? -0.018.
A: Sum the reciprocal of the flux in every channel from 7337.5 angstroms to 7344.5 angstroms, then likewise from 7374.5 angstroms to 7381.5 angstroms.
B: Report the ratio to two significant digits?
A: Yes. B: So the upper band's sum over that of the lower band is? 0.99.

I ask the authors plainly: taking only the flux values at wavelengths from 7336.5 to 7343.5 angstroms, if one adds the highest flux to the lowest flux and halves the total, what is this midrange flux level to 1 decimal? 28.4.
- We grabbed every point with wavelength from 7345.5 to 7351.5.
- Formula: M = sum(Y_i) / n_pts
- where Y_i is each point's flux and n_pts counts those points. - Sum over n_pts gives 28.6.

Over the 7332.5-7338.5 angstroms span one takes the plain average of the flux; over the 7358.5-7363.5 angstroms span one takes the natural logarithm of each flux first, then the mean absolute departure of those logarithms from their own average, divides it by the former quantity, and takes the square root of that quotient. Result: 0.0122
